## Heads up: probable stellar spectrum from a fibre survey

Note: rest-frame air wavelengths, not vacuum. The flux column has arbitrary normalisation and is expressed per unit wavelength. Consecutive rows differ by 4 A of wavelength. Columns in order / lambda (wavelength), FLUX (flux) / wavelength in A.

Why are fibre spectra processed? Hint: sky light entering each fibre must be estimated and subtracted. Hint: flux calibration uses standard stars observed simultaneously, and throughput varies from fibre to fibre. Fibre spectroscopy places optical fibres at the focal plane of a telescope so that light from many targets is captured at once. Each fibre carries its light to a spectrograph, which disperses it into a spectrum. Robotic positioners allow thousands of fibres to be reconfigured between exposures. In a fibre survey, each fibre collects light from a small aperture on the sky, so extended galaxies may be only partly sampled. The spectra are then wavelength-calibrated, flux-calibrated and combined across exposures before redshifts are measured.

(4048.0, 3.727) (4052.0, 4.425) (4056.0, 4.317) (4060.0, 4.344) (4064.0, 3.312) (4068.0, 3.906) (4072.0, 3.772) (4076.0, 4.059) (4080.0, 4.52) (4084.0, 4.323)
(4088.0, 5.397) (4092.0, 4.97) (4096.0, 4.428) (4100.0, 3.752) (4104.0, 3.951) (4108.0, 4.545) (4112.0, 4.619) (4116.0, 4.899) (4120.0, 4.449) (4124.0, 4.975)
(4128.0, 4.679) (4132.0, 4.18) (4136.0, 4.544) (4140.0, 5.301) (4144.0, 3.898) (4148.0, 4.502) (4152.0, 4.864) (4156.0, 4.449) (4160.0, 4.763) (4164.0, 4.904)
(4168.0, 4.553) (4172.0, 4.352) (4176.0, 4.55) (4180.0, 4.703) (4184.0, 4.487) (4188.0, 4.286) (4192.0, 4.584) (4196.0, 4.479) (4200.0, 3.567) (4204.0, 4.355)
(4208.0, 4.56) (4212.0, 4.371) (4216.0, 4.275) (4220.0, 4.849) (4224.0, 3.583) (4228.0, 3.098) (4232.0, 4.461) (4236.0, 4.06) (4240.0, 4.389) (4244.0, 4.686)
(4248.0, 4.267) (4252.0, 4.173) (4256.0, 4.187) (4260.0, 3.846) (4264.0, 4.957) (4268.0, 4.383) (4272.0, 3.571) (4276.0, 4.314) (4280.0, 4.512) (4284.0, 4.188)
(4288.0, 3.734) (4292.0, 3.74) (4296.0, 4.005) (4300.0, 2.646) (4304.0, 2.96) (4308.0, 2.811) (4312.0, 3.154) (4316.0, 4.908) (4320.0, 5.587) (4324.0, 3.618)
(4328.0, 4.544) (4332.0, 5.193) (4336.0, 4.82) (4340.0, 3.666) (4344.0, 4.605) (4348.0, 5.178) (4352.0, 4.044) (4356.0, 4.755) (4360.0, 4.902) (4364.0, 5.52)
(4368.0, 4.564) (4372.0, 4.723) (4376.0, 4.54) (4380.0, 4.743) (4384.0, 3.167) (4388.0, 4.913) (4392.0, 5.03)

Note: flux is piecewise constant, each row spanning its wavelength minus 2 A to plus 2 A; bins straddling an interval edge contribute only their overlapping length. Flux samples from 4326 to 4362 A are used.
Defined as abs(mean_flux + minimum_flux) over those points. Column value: 8.3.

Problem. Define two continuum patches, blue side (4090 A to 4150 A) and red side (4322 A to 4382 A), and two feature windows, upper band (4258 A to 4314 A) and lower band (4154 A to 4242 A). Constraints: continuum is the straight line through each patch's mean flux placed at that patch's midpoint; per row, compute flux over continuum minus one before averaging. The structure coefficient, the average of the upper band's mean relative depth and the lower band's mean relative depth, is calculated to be -0.112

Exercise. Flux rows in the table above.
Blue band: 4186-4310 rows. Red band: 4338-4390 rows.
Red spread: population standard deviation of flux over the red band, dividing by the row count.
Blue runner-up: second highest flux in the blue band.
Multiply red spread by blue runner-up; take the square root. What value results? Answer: 1.70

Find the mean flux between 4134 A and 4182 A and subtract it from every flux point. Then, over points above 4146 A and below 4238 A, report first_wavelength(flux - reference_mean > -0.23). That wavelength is 4148.0 A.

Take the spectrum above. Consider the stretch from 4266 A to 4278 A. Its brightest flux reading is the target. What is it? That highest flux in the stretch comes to 4.383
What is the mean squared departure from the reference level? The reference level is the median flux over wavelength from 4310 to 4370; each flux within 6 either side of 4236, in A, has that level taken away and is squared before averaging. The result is 0.2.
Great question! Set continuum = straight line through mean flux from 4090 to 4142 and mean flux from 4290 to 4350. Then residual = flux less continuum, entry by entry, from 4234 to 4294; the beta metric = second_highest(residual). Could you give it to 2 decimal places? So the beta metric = 0.42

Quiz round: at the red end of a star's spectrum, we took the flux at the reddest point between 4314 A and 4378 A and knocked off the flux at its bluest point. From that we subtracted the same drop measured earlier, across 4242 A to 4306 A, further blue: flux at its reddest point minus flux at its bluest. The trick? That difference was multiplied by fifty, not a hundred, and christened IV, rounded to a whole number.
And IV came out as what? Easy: 68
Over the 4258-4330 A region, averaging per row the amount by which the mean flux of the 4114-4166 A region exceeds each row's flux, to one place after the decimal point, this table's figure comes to 0.7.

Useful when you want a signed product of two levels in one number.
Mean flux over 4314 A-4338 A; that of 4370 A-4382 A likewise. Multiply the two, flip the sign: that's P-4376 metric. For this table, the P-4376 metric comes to -22.3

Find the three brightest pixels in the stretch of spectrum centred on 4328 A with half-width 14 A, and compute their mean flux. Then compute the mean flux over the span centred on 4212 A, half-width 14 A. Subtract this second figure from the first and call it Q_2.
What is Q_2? 1.0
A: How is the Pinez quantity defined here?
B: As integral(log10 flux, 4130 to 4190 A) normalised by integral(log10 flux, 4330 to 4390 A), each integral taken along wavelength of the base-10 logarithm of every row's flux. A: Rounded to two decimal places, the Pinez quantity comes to 0.99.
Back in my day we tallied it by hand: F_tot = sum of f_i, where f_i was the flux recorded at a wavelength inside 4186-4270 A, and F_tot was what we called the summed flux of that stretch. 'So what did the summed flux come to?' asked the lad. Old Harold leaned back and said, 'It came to 89.4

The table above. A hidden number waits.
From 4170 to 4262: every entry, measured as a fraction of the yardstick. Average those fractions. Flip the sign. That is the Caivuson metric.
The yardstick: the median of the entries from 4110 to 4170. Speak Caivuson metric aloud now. -0.92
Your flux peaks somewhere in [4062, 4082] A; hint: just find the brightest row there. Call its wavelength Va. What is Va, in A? 4080.0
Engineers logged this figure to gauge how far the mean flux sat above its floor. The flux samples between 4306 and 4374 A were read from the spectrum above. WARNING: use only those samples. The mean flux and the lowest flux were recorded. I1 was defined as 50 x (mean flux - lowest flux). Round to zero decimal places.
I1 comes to 85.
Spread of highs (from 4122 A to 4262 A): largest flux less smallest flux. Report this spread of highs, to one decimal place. 2.2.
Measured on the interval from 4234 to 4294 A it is 1.4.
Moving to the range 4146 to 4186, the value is 0.6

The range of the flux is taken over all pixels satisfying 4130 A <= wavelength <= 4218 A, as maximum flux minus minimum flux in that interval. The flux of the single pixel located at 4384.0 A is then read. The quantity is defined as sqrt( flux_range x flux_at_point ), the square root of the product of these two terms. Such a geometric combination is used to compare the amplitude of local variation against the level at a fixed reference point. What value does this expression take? 2.3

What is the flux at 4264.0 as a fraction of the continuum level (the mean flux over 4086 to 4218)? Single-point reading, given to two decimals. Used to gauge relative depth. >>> 1.10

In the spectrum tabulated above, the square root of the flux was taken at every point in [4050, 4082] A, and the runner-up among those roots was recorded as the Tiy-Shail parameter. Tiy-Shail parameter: 2.10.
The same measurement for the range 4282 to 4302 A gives 2.00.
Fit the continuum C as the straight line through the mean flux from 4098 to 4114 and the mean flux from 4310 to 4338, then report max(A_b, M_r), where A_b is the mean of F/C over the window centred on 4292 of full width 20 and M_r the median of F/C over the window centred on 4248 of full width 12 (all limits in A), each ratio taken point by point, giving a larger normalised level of 0.96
